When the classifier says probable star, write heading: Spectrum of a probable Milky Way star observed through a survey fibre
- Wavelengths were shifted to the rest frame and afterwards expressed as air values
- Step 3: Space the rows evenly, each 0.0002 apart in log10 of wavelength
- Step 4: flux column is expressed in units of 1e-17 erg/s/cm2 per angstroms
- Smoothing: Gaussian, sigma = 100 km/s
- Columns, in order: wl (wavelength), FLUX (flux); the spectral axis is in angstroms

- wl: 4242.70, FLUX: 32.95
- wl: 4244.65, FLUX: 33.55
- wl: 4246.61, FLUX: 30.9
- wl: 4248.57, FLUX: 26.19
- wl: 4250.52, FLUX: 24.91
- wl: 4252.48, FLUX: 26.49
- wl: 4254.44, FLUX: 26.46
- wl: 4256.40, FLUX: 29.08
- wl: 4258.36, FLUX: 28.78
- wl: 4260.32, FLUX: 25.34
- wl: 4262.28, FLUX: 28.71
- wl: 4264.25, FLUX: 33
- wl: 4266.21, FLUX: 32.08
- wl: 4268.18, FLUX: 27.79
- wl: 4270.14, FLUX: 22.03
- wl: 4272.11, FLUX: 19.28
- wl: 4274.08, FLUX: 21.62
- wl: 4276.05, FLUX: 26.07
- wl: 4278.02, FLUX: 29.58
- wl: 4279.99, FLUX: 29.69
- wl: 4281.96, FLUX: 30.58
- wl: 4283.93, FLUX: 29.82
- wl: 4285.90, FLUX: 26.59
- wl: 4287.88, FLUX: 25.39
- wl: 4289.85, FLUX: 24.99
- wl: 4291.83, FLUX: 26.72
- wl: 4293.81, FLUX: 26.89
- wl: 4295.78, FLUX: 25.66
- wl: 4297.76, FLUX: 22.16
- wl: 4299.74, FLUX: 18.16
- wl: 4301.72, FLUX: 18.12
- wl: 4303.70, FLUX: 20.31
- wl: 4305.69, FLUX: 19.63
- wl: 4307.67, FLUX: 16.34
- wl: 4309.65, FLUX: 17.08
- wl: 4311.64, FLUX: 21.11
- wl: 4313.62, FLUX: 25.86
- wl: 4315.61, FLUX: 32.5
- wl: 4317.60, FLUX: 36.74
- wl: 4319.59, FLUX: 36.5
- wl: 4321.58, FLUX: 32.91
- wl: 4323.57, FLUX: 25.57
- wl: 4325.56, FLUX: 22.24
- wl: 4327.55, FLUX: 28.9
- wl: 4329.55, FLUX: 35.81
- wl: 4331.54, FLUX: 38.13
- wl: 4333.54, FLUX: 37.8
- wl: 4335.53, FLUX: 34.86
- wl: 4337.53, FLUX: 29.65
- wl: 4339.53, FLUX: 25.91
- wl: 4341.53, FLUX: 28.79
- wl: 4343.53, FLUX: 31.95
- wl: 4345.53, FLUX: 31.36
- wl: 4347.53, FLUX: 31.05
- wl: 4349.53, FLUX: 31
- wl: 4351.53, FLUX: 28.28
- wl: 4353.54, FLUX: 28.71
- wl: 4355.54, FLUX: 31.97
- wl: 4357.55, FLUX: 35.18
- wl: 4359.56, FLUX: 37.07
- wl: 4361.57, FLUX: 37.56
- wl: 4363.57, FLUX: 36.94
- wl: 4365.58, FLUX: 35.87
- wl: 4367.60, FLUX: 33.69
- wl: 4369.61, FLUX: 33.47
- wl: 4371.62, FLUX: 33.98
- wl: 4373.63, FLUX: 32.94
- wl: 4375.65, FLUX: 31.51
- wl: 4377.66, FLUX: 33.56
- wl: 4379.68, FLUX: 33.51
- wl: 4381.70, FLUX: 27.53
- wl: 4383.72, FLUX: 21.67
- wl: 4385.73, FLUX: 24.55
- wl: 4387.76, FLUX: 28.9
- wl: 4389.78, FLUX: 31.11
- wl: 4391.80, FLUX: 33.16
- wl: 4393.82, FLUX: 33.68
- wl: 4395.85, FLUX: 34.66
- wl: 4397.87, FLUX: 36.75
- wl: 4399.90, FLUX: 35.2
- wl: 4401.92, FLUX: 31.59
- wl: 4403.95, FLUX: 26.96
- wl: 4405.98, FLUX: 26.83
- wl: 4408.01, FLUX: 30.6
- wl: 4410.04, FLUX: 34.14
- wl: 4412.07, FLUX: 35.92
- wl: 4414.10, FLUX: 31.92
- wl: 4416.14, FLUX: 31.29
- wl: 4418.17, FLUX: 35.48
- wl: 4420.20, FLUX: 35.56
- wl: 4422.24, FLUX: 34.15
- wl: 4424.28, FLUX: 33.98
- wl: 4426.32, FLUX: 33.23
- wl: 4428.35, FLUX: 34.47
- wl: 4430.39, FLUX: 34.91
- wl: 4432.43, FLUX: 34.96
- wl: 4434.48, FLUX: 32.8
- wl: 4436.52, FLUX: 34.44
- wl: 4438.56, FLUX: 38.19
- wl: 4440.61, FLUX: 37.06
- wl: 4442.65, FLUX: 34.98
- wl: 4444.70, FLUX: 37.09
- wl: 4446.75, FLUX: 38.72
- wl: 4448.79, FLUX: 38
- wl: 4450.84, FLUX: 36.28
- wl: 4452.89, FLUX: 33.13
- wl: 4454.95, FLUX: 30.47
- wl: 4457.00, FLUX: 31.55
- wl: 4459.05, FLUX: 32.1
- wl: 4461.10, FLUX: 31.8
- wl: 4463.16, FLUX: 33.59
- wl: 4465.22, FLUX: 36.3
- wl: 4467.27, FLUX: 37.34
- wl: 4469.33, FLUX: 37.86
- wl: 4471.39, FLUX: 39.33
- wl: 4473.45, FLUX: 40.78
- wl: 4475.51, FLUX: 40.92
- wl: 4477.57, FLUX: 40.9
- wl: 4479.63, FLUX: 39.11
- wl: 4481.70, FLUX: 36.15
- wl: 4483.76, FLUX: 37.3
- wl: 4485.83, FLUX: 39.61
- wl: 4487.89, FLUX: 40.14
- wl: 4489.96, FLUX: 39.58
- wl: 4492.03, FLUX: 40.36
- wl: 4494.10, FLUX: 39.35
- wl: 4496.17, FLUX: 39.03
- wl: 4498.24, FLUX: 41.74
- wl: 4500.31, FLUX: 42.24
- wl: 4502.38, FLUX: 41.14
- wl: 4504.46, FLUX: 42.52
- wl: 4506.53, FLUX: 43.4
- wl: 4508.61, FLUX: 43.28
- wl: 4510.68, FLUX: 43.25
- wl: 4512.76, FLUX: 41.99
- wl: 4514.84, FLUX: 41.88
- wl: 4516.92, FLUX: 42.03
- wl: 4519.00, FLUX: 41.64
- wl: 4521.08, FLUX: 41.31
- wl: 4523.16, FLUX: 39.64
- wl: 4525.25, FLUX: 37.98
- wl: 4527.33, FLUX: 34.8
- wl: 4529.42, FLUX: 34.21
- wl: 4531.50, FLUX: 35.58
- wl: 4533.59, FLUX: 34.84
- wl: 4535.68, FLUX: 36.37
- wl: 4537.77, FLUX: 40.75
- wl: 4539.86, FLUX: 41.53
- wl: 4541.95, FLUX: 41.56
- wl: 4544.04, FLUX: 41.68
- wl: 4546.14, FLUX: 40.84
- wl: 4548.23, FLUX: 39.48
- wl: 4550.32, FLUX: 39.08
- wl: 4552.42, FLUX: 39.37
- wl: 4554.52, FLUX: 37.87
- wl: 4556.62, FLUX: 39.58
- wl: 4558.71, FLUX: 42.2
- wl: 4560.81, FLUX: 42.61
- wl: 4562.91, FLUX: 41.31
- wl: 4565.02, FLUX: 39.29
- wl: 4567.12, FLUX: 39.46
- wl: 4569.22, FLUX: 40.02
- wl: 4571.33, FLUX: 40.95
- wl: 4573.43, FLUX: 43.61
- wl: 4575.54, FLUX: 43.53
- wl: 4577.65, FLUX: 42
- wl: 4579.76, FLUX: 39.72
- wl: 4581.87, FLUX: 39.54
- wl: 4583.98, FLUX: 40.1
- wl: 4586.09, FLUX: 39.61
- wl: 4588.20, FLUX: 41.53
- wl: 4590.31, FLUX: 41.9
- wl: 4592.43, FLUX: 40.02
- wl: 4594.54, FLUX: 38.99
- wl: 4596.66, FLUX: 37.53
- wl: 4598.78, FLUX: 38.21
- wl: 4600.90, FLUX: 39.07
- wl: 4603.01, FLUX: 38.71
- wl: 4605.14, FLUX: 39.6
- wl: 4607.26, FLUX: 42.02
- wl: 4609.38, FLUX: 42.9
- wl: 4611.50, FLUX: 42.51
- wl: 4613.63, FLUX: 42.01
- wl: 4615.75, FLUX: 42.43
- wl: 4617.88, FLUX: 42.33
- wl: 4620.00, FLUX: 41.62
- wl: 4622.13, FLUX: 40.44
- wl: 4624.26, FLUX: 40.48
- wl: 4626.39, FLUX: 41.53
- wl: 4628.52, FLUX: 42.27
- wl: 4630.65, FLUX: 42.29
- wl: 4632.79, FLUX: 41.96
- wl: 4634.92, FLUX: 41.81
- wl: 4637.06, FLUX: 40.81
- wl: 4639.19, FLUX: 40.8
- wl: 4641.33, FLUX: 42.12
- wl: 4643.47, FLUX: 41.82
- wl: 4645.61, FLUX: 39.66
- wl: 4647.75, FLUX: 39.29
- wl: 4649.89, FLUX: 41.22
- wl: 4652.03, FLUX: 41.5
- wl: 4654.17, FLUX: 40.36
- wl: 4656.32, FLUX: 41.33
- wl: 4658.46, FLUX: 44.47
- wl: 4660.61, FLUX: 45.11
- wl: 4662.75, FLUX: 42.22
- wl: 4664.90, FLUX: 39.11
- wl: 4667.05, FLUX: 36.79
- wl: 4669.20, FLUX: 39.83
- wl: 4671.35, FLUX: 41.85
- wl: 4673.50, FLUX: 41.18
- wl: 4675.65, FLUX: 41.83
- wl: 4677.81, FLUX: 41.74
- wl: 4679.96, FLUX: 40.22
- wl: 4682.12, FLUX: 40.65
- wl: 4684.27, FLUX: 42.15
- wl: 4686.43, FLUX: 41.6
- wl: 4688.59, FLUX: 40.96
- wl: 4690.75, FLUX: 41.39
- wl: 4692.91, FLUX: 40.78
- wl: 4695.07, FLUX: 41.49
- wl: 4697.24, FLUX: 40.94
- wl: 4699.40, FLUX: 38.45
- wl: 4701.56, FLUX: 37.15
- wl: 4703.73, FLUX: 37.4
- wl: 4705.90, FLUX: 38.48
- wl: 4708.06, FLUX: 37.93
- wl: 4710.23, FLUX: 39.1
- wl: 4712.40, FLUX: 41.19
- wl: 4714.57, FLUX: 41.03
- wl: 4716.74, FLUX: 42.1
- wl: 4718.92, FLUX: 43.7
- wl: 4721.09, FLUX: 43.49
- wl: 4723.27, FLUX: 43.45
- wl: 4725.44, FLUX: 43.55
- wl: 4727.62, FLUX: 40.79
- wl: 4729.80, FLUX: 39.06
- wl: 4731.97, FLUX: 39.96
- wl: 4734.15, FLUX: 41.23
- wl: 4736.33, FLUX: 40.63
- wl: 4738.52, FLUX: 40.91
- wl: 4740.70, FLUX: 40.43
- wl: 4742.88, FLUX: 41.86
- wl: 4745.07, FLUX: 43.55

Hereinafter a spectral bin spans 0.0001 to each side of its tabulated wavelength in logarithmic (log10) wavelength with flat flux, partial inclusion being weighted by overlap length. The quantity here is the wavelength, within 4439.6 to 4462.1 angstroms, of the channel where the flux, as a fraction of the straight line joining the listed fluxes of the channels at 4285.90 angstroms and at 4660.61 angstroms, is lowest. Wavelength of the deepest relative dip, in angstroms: 4454.95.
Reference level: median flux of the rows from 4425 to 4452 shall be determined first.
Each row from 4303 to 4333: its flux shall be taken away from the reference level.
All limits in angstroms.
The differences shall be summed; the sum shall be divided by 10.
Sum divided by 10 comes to 12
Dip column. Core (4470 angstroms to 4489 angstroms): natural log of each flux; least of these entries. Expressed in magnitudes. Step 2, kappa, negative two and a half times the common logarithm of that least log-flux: -1.39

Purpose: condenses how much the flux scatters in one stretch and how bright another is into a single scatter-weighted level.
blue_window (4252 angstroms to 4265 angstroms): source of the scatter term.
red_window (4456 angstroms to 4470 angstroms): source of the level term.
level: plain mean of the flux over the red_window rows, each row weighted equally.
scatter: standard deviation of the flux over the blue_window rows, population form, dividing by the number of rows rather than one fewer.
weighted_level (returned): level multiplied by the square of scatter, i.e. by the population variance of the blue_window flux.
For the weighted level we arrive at 189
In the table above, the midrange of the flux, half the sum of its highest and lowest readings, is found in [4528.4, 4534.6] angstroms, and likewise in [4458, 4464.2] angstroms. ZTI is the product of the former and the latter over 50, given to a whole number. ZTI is 23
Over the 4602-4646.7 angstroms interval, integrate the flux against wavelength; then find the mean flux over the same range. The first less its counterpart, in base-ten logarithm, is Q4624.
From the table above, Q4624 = 3.26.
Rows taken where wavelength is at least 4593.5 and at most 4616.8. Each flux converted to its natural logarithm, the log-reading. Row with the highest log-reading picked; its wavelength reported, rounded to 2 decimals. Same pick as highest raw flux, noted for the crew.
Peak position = 4609.38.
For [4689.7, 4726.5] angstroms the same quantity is 4718.92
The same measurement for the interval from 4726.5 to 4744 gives 4742.88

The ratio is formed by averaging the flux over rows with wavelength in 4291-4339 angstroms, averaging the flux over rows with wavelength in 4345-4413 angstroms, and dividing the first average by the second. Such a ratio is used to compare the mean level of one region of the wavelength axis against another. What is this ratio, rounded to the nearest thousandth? 0.844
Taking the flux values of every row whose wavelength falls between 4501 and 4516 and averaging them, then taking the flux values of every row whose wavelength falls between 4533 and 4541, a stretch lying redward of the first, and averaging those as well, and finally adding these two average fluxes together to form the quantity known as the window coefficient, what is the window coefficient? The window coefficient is 81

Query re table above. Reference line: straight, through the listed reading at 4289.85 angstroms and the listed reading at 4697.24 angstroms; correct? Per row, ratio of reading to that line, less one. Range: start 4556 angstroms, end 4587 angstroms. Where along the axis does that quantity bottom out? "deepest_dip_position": 4586.09 angstroms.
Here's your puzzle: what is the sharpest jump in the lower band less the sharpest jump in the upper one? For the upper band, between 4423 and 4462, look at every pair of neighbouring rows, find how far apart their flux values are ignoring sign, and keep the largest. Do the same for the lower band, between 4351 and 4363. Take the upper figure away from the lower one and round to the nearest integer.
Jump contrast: 0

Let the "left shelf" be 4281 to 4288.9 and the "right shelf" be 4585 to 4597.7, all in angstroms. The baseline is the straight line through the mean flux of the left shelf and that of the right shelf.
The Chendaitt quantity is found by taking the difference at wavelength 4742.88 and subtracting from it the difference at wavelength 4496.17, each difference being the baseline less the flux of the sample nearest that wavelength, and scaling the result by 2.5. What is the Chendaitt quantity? 17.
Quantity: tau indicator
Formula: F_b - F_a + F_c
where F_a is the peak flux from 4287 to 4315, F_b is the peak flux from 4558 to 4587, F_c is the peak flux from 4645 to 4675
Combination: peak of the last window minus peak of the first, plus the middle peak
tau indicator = 62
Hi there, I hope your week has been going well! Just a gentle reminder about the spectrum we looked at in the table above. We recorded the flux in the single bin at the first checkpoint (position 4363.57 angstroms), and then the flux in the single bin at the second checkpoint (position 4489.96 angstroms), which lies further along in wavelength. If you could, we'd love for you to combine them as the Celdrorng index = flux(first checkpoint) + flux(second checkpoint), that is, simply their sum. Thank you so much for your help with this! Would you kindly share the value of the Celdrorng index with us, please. 77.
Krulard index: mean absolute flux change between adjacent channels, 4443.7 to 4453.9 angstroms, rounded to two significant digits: 1.8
